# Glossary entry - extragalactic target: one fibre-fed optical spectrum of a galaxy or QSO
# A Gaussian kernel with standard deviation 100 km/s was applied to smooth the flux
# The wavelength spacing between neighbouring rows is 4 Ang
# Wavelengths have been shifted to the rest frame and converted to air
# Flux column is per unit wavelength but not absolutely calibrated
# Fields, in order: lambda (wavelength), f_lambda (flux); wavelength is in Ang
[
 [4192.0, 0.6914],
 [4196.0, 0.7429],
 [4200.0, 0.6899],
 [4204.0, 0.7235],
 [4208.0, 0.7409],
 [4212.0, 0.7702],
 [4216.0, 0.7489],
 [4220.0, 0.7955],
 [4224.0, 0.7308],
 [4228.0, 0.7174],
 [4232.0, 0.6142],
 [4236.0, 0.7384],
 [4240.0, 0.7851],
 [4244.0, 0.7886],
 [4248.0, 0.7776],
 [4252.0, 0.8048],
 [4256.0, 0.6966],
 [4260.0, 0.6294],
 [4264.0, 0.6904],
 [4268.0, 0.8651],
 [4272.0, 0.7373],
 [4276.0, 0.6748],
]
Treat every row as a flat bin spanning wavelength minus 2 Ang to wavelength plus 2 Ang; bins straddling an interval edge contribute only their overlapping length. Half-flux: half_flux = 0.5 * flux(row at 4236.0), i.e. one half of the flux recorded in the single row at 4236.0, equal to 0.37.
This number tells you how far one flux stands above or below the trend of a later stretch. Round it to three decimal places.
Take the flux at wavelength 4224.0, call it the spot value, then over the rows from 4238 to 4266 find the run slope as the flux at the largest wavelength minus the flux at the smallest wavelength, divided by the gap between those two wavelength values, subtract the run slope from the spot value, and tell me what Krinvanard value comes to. 0.735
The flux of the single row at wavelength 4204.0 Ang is 0.7235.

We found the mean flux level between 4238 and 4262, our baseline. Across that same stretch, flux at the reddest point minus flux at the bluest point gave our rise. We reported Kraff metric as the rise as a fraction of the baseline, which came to -0.21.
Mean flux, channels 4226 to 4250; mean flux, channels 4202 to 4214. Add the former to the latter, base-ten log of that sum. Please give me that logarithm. 0.171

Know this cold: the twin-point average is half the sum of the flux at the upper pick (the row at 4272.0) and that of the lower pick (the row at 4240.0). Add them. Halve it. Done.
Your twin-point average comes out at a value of 0.76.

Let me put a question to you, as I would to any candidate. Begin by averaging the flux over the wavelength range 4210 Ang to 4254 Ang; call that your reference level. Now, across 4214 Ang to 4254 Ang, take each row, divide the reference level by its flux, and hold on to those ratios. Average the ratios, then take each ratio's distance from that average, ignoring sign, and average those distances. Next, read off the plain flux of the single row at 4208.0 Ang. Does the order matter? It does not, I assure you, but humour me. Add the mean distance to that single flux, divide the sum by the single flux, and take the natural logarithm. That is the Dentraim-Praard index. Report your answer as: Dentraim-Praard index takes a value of 0.075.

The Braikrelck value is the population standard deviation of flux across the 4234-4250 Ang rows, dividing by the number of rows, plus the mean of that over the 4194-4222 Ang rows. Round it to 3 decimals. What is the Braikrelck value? 0.765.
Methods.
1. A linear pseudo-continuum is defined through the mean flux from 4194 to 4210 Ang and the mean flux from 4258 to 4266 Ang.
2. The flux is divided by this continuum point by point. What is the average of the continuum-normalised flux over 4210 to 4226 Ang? 1.08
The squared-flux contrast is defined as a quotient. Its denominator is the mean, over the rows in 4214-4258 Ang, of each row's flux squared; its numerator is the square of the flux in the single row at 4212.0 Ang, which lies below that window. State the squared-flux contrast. 1.06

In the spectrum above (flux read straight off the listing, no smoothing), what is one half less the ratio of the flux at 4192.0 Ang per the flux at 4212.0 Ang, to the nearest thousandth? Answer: -0.398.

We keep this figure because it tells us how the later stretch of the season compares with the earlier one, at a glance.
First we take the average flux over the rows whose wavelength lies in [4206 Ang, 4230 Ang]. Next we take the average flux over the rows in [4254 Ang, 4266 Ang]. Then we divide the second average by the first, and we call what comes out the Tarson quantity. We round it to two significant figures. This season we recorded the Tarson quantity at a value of 0.90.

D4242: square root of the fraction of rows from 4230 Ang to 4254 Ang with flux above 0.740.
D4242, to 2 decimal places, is 0.82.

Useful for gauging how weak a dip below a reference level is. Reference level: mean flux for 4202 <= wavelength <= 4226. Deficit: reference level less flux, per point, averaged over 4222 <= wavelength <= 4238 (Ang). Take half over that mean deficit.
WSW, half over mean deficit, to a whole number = 10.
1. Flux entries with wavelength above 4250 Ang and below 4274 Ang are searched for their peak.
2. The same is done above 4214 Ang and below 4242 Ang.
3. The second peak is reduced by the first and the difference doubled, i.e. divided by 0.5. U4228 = -0.139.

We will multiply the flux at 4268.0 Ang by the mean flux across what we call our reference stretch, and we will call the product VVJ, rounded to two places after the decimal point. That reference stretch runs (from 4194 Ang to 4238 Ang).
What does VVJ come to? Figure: 0.63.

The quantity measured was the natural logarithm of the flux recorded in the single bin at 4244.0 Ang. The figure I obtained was -0.24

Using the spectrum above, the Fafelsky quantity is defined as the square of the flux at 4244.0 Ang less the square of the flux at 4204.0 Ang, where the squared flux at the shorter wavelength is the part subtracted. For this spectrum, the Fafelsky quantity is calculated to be 0.098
